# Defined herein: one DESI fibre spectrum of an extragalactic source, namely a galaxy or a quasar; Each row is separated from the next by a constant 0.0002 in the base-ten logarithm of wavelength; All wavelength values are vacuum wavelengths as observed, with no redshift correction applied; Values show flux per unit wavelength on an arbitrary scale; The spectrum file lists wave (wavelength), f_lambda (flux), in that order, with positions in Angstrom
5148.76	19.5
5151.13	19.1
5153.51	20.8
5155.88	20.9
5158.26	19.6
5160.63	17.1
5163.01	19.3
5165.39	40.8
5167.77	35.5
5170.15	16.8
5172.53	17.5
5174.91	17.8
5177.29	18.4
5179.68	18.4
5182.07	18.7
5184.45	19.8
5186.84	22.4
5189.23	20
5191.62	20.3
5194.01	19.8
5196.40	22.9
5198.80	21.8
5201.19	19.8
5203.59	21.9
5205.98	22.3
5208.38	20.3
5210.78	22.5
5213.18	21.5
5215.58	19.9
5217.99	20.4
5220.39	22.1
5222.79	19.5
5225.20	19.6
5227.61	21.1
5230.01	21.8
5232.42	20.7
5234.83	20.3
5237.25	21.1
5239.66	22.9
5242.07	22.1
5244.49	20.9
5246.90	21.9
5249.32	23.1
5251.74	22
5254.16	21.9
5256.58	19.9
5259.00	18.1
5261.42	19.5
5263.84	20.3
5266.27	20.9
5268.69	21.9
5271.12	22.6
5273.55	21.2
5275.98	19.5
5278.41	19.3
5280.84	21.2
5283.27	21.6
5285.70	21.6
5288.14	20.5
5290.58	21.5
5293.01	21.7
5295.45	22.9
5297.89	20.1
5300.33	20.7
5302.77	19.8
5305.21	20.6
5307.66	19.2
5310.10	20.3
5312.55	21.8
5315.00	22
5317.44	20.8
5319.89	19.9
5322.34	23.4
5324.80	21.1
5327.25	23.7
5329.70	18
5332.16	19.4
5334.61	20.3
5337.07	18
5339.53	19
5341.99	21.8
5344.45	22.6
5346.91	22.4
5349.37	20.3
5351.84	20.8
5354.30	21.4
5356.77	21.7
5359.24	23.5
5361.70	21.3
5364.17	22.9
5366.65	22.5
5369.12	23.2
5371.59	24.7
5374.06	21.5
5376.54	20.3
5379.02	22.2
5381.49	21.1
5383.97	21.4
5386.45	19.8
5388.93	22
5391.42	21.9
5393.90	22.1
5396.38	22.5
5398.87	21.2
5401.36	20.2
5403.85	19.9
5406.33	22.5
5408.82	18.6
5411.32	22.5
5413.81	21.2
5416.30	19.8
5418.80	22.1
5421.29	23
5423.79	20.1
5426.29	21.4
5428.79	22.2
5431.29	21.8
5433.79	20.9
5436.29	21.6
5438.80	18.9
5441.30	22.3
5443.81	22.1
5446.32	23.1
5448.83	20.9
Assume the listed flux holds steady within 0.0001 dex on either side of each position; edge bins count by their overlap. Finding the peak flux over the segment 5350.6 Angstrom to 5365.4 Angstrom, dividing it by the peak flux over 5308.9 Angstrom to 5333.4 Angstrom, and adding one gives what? 1.99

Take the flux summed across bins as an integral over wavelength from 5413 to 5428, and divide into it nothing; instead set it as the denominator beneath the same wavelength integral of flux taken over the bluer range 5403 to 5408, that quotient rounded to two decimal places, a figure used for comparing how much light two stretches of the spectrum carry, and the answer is 0.33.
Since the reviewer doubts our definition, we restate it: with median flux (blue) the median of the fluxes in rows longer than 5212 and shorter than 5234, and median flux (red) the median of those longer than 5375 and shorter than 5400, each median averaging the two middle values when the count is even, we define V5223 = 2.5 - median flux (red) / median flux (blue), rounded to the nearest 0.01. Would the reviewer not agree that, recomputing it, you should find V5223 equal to 1.45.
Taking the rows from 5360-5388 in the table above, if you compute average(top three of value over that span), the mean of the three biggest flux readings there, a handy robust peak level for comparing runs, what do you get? 23.6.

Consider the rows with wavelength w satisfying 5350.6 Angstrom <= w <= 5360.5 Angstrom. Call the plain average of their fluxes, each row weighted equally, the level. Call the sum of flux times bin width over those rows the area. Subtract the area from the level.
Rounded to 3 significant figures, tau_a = -194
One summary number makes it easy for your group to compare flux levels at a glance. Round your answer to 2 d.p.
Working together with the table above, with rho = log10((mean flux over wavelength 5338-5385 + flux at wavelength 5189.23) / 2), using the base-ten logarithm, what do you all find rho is 1.32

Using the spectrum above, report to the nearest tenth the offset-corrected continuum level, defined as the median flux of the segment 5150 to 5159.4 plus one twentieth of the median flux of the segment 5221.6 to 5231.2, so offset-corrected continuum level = 21.2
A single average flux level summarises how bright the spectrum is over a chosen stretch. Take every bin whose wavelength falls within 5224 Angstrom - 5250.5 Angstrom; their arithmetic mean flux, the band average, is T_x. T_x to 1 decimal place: 21.4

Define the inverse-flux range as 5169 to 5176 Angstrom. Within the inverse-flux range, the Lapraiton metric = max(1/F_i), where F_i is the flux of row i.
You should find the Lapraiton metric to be 0.060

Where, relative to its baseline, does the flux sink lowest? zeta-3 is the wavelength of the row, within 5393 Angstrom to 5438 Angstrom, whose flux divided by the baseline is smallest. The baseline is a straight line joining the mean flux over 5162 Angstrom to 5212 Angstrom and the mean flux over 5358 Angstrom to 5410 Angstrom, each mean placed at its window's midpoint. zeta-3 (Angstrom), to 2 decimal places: 5408.82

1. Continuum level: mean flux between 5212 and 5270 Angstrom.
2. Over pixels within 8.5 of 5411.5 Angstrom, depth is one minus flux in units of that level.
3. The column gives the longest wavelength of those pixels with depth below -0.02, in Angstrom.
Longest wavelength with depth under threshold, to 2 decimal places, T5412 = 5418.80 Angstrom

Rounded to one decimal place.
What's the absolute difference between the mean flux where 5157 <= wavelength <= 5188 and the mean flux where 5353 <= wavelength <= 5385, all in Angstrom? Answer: 0.4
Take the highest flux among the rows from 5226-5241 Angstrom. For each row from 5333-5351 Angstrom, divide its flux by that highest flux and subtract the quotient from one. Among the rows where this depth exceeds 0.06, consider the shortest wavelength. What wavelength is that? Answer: 5334.61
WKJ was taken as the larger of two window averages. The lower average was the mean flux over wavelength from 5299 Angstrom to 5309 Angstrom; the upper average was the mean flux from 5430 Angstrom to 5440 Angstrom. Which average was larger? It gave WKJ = 20.8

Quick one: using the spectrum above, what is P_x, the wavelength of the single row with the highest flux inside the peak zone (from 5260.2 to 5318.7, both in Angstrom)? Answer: 5295.45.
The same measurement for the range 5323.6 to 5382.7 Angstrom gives 5371.59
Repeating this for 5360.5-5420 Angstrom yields 5371.59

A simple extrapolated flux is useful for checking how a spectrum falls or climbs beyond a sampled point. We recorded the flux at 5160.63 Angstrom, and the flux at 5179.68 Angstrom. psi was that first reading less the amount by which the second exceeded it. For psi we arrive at 16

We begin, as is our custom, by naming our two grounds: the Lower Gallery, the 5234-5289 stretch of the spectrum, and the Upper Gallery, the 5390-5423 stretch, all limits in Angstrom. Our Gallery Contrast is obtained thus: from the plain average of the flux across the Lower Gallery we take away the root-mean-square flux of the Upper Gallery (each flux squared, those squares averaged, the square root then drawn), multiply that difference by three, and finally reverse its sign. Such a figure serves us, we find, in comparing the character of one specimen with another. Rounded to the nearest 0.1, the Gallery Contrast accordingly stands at 1.0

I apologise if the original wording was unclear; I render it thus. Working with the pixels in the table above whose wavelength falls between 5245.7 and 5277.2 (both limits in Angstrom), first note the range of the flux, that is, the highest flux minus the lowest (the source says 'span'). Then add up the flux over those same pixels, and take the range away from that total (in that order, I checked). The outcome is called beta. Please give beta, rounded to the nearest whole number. 268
